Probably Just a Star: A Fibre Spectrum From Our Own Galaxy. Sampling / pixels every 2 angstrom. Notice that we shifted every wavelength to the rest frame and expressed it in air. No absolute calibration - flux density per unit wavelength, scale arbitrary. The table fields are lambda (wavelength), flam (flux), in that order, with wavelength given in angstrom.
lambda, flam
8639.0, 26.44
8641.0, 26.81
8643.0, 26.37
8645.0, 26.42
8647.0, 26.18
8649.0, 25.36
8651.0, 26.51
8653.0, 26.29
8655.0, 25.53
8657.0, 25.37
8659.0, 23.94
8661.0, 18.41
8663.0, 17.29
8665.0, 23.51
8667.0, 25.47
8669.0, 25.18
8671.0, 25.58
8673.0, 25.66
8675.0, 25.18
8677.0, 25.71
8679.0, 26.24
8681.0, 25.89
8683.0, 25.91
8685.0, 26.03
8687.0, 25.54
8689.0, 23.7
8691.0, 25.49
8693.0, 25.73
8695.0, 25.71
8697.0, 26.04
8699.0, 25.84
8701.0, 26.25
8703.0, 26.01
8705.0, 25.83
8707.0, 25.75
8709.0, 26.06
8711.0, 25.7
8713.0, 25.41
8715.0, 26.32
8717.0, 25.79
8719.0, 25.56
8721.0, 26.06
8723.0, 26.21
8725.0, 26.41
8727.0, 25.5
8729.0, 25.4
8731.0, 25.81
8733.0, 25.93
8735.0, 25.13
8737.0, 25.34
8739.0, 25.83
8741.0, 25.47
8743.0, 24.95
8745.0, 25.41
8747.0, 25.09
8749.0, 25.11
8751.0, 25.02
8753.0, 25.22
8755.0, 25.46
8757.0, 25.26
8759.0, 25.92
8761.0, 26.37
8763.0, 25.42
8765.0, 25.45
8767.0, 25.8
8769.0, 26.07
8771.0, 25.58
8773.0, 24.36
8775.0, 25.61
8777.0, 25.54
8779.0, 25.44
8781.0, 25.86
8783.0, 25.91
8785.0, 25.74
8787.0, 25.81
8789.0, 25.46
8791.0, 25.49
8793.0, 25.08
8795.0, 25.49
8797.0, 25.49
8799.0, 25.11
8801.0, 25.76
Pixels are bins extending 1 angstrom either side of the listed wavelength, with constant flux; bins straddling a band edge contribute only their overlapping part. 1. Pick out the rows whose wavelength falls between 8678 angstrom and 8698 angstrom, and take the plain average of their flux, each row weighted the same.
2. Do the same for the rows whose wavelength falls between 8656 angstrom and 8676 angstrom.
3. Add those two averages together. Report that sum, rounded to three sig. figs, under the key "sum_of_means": 49.2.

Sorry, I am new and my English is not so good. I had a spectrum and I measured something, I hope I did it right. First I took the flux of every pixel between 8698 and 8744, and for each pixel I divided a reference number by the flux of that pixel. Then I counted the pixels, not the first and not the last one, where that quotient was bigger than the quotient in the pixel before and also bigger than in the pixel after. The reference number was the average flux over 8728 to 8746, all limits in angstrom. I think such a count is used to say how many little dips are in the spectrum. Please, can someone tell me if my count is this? 5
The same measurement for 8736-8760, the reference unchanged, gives 4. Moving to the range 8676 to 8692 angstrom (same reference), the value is 2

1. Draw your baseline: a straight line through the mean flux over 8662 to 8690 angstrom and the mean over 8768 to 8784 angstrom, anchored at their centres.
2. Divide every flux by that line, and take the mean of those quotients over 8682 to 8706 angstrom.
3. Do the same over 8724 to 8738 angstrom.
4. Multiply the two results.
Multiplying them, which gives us 1.049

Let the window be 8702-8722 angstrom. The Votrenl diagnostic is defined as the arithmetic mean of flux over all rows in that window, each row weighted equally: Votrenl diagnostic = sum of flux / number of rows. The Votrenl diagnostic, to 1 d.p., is 25.8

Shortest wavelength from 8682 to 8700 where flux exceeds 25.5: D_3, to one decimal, 8683.0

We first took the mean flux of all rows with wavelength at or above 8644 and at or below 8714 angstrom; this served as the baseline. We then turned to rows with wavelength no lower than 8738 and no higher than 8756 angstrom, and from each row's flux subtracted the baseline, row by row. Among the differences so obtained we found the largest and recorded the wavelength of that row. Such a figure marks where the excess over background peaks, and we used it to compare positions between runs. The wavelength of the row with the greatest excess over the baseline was 8739.0 angstrom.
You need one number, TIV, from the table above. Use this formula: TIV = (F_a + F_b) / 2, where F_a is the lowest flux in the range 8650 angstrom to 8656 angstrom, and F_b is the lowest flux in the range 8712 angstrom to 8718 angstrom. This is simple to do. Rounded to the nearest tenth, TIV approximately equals 25.5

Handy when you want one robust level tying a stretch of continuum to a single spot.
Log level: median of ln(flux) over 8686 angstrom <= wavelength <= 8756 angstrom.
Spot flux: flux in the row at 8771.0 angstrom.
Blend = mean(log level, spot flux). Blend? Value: 14.4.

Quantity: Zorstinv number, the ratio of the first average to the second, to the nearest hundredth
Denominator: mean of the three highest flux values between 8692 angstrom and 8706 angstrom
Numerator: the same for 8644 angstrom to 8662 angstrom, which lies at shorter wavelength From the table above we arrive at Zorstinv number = 1.01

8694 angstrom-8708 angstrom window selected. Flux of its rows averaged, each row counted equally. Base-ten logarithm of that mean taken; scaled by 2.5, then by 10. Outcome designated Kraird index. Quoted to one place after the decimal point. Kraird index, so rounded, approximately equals 35.3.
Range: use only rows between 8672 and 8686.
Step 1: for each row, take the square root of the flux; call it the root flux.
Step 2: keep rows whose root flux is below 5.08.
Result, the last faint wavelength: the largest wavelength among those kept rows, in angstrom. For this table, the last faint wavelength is 8677.0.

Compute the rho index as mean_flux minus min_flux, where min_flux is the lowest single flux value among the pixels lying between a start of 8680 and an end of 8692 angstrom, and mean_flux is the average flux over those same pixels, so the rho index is 1.7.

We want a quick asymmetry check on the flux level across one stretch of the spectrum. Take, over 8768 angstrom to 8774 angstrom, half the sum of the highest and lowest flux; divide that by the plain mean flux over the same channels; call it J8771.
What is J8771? 1.00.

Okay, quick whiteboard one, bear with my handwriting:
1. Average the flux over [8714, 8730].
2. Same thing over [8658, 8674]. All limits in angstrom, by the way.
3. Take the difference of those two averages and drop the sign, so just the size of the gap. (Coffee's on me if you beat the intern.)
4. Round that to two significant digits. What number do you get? 2.8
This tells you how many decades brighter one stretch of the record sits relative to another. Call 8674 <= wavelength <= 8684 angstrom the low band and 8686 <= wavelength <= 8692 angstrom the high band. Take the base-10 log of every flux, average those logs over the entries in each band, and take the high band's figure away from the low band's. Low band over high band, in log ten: 0.015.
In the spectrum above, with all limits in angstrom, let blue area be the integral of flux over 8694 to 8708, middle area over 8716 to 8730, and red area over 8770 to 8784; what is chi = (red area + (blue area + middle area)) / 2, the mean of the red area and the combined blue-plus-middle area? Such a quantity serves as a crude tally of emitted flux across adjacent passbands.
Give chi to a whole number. 541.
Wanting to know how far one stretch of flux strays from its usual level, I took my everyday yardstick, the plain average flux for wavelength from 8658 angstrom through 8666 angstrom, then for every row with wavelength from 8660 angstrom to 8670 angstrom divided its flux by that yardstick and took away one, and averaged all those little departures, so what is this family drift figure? 0.06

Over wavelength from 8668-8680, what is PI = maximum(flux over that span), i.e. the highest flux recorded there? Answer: 26.24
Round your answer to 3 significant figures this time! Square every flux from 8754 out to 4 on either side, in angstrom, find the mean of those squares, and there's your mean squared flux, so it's 637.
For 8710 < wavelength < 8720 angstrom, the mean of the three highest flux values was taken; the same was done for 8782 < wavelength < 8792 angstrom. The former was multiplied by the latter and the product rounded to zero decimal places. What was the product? 670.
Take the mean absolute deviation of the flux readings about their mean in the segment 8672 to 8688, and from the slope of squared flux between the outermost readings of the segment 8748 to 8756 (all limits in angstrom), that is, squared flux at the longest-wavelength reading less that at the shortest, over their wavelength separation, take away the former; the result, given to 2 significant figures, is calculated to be 2.7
